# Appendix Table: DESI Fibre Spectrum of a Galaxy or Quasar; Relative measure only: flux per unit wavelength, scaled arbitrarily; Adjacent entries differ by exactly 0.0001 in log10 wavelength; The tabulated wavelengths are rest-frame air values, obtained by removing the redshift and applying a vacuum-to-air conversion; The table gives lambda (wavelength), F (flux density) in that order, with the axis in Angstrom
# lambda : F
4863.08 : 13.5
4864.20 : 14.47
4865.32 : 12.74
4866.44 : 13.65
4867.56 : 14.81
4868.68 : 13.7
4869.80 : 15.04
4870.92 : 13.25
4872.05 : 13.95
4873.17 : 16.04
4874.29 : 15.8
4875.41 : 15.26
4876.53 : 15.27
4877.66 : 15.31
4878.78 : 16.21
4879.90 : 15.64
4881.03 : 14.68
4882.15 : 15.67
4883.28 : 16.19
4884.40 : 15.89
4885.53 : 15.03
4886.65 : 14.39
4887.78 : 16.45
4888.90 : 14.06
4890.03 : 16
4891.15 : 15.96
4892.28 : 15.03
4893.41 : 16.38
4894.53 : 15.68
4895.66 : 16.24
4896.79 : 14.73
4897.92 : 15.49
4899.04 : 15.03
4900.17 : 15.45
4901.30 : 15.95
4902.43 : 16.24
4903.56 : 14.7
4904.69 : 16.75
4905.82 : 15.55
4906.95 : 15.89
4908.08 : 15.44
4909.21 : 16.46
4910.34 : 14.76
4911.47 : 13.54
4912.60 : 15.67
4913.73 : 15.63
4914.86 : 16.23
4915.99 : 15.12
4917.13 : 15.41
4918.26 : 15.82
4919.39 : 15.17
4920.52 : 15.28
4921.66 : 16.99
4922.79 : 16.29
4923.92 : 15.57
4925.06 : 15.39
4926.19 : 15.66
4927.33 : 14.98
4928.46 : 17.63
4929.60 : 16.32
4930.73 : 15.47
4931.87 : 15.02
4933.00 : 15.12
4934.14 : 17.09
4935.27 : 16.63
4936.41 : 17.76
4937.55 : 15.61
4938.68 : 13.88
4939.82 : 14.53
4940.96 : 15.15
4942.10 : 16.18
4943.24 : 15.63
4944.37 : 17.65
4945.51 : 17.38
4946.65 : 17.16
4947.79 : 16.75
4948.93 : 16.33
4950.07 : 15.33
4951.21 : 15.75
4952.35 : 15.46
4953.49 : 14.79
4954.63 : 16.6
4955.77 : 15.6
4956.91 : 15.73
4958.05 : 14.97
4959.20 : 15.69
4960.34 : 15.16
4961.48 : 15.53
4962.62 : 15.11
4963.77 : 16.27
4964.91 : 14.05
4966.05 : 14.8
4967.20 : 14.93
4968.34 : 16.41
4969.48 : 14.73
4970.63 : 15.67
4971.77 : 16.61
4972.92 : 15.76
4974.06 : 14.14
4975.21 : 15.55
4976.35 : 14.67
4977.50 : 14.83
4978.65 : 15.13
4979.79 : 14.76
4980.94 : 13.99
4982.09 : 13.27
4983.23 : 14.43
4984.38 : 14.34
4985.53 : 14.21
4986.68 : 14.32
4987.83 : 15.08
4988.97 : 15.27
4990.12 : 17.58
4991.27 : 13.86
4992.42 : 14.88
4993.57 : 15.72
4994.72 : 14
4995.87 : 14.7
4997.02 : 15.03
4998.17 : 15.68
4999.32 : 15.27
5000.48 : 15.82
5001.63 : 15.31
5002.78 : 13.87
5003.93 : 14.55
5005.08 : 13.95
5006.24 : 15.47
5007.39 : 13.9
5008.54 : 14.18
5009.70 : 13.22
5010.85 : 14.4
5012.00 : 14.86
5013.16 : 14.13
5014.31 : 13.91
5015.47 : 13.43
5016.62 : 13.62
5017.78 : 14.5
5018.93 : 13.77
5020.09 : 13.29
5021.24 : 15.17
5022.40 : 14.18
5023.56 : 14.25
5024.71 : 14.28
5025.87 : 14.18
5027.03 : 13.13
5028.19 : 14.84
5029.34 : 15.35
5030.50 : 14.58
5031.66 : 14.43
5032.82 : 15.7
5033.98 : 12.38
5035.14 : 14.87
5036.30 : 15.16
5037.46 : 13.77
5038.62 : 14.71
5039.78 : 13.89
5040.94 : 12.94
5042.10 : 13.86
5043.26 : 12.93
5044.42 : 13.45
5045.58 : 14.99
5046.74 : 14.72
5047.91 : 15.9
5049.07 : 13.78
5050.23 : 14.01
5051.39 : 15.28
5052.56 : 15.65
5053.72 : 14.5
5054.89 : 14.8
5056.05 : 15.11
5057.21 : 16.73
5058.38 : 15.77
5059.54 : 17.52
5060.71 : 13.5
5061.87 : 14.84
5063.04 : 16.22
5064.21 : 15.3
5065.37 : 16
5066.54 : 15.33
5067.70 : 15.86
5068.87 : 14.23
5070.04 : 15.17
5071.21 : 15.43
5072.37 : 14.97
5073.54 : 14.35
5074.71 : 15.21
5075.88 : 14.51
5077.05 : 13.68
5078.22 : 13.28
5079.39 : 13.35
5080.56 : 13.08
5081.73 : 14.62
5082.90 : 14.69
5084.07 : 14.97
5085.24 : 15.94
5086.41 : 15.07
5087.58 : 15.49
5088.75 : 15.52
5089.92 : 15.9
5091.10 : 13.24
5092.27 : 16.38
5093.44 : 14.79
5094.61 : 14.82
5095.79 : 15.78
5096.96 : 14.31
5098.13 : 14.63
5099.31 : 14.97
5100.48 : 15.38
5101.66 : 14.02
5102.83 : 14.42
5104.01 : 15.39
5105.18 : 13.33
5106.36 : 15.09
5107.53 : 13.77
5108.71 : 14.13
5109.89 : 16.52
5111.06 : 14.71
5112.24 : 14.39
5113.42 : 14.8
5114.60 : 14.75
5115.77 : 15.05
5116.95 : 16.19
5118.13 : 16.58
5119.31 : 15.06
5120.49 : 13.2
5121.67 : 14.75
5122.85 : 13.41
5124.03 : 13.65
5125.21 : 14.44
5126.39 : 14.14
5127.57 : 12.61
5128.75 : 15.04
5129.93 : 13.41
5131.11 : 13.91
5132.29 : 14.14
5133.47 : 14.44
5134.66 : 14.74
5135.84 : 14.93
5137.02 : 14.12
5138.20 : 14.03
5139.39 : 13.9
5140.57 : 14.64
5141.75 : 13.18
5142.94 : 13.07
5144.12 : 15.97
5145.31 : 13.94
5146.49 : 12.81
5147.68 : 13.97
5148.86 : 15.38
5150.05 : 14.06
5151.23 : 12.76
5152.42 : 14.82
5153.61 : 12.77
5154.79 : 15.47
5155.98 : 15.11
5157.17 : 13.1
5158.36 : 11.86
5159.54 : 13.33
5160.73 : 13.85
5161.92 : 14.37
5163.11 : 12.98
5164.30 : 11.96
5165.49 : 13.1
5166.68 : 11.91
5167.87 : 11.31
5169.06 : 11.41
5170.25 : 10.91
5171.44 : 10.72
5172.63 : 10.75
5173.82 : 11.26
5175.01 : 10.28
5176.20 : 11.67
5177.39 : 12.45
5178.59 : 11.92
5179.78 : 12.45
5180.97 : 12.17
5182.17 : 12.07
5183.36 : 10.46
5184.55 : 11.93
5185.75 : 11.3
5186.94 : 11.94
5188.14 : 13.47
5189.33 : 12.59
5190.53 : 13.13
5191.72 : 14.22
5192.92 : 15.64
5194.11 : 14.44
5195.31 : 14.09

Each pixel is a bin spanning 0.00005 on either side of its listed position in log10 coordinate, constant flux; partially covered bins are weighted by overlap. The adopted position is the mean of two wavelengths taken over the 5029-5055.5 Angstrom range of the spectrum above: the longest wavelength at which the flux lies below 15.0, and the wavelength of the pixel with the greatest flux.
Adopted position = 5051.4 Angstrom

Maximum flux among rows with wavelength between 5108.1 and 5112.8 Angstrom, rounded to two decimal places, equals 16.52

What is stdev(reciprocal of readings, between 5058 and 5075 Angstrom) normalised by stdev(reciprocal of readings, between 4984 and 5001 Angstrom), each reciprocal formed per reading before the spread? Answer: 1.0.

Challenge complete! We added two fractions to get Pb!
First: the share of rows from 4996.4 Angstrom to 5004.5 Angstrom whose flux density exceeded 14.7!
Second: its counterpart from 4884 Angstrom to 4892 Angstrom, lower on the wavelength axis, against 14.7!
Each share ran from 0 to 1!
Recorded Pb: 1.43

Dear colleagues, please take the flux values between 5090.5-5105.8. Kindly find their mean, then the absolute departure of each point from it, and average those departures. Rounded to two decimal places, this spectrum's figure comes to 0.68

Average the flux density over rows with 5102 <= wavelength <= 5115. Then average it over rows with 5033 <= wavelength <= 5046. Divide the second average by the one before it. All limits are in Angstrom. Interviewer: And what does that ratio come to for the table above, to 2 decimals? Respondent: 0.95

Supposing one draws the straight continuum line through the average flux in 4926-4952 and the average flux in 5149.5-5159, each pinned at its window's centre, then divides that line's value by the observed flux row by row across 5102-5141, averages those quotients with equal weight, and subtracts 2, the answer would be -1.02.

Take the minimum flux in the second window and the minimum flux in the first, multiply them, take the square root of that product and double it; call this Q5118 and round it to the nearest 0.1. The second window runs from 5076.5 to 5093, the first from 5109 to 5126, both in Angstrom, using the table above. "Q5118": 26.3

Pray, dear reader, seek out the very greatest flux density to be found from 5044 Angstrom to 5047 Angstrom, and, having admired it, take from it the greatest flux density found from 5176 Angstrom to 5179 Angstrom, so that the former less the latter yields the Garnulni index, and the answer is 2.5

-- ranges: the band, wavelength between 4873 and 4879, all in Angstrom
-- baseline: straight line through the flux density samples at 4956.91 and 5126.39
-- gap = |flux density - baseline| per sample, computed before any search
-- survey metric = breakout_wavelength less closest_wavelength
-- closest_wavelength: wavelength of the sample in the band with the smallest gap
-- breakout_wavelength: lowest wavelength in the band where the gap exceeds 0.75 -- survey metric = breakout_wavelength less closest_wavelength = -3.4 Angstrom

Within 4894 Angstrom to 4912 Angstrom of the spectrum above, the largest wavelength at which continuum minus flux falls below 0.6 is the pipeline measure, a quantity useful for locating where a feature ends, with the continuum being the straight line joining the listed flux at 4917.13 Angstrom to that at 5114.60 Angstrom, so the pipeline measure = 4909.21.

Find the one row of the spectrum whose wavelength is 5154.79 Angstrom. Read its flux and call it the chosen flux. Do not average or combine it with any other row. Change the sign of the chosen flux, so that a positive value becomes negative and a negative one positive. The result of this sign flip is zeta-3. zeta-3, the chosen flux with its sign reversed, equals -15.5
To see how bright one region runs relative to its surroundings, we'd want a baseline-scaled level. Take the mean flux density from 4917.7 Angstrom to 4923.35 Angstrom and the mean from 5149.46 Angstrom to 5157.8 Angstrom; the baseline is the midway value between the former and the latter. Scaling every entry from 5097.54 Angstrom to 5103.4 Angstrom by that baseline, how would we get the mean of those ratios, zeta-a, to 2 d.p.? 0.98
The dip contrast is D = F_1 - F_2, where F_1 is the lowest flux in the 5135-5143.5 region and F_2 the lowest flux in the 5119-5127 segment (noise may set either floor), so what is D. 0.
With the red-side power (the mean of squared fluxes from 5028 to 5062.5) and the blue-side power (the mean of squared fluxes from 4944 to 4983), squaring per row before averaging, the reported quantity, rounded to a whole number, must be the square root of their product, 228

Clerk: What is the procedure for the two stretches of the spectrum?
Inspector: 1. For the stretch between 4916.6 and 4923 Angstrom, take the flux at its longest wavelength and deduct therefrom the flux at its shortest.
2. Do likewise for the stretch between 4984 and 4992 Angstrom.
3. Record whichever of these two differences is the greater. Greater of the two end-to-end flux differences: 0.9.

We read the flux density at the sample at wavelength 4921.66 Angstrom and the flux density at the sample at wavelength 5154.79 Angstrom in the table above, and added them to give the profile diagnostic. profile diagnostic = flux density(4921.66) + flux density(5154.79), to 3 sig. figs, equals 32.5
